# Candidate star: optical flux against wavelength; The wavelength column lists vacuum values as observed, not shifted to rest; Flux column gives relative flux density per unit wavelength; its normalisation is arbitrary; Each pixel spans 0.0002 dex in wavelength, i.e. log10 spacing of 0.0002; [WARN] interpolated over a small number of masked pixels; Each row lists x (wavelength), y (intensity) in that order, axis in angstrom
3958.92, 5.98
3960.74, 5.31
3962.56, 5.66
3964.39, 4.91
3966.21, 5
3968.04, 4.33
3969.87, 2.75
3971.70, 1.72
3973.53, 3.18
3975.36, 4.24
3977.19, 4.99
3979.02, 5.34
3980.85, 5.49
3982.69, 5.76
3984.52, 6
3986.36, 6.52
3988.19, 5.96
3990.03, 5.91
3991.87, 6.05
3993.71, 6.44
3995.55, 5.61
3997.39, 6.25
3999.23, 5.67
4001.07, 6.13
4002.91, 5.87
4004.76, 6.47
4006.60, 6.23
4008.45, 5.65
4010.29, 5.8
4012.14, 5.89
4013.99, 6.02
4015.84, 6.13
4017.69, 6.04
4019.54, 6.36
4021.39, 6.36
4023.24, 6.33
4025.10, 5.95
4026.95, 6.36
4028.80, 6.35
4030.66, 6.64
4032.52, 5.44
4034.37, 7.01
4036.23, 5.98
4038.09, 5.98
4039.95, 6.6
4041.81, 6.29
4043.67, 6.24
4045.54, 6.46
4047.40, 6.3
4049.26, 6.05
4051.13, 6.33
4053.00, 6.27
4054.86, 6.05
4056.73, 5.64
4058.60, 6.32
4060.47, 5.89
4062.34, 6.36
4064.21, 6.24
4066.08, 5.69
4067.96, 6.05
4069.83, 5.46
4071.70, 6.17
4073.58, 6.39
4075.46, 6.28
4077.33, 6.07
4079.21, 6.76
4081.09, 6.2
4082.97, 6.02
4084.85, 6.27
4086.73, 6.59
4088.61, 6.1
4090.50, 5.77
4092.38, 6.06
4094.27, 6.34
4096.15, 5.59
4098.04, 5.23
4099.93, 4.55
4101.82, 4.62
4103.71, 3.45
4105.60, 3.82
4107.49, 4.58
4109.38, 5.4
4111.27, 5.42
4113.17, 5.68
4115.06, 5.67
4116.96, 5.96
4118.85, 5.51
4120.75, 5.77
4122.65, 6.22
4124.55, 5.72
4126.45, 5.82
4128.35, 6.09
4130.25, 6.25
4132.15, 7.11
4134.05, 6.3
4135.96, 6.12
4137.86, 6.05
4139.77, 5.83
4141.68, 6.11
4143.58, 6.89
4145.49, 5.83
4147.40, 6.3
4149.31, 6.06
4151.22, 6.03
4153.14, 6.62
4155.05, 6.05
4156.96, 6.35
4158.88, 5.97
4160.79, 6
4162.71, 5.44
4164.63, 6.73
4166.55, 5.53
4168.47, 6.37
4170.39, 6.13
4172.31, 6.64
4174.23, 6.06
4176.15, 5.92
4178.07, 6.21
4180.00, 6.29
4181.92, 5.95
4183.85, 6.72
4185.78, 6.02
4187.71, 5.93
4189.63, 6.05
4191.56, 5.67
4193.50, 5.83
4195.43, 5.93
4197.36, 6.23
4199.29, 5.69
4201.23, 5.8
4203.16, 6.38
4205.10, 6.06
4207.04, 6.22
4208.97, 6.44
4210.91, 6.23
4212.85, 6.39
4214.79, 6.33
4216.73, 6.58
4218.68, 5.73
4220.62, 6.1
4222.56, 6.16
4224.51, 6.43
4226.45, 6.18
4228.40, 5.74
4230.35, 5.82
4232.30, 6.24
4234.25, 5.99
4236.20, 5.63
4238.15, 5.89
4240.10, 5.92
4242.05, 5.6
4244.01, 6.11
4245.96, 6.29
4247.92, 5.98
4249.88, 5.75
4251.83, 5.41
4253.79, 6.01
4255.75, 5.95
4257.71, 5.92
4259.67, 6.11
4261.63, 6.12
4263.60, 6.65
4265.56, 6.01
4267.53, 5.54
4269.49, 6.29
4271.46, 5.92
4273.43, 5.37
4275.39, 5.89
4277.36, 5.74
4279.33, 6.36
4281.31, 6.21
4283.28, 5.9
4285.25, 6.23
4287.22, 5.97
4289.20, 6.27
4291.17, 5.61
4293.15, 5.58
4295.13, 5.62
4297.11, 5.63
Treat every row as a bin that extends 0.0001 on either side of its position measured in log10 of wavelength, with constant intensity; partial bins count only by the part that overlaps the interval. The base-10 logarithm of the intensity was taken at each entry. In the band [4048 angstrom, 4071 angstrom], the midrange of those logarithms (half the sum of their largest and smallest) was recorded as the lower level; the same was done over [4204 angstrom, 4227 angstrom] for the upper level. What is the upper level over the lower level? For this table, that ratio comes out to 1.02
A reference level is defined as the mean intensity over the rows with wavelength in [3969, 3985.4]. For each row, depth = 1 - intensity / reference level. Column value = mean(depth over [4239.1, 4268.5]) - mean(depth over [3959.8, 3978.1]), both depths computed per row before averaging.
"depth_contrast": -0.40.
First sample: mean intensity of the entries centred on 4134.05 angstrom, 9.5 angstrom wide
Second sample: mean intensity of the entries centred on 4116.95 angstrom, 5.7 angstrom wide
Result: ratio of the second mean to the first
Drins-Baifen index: 0.90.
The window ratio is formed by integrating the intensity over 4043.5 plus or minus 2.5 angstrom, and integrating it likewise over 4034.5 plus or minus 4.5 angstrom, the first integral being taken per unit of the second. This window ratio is 0.6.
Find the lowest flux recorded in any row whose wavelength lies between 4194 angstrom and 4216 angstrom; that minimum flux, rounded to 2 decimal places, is 5.69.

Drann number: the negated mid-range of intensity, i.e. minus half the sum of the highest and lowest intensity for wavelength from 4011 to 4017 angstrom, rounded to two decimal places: -6.01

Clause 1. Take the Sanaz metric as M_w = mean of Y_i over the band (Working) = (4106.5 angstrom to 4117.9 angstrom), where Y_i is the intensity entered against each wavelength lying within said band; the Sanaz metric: 5.45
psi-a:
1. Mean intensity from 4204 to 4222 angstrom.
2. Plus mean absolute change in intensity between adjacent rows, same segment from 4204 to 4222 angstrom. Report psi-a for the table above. 6.52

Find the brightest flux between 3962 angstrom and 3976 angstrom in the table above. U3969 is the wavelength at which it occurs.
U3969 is 3962.56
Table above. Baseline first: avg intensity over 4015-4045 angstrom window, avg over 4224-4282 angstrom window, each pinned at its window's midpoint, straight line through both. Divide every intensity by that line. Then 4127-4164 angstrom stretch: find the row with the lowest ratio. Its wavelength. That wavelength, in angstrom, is 4162.71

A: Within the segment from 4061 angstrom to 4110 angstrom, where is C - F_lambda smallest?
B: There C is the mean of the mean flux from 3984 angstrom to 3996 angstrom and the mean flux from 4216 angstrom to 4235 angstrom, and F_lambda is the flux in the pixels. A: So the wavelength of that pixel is 4079.21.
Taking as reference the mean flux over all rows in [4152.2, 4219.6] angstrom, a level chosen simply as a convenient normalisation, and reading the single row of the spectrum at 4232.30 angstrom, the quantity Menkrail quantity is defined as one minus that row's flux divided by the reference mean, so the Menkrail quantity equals -0.02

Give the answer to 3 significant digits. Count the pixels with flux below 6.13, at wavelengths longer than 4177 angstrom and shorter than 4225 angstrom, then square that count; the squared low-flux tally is 144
